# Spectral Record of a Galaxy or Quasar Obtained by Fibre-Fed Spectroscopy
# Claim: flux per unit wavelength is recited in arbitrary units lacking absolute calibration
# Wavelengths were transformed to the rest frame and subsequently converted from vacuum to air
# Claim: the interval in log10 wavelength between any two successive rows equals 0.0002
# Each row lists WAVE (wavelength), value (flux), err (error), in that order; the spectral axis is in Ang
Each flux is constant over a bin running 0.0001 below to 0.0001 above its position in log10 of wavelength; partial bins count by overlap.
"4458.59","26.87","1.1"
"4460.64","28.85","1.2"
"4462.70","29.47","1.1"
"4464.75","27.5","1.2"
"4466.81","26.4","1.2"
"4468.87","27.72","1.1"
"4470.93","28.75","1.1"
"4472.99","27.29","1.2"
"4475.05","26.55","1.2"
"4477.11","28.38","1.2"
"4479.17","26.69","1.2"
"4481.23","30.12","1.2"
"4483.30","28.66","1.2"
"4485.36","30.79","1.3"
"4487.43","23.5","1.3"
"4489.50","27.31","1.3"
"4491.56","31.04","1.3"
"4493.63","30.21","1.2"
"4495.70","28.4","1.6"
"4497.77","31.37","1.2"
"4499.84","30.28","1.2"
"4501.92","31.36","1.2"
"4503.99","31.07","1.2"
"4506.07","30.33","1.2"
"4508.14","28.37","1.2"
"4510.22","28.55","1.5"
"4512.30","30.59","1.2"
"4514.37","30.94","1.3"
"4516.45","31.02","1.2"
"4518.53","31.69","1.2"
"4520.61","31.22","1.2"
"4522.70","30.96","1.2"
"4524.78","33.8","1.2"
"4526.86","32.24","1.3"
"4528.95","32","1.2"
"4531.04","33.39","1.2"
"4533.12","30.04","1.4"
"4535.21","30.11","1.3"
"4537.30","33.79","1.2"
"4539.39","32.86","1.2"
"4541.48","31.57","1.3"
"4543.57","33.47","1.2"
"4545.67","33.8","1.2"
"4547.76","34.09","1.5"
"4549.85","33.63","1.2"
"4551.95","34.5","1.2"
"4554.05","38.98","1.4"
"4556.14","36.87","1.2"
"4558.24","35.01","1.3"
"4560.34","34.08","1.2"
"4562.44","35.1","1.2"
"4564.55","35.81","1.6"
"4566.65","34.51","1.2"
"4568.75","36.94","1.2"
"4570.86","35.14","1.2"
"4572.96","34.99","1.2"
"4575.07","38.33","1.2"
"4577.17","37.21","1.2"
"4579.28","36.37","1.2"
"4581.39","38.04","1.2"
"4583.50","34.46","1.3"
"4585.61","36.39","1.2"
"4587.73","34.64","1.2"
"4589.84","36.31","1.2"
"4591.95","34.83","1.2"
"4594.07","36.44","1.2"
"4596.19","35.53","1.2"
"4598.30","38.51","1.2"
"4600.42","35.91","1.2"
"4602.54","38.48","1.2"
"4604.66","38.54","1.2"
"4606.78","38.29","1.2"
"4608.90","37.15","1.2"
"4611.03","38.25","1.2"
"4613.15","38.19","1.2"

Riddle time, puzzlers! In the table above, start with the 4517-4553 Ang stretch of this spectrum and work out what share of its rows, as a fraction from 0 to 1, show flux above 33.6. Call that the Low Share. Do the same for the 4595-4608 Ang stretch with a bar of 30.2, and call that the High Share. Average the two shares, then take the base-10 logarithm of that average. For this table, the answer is -0.17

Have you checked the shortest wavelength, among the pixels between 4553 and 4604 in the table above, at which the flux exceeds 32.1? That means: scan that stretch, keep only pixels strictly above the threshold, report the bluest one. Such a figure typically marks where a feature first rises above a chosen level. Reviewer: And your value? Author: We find 4554.05 Ang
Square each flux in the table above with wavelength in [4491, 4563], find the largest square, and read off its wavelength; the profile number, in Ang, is 4554.05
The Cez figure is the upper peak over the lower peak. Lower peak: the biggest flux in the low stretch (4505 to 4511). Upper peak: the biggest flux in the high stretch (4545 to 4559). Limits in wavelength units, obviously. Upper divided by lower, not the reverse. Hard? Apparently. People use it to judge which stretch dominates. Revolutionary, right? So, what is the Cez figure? 1.29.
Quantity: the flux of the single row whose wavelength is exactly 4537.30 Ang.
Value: 33.79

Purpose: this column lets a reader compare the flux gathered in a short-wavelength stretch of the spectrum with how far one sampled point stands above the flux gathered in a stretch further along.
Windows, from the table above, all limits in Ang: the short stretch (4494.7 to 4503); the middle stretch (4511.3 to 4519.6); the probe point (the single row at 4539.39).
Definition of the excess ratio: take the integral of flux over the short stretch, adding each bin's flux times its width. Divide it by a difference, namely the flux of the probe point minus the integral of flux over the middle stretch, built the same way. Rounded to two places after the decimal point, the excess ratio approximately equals -1.12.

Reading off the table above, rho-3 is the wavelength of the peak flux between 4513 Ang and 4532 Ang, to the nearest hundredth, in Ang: 4524.78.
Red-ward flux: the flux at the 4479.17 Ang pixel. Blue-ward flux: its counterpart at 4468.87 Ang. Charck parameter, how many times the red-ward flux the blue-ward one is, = 1.04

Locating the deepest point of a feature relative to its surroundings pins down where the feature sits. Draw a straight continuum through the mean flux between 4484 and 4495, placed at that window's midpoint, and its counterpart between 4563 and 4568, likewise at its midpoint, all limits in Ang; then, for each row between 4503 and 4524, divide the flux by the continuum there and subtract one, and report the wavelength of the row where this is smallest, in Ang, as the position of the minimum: 4508.14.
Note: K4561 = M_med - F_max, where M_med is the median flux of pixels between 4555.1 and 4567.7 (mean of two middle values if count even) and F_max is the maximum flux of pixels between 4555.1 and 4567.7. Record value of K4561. -1.8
